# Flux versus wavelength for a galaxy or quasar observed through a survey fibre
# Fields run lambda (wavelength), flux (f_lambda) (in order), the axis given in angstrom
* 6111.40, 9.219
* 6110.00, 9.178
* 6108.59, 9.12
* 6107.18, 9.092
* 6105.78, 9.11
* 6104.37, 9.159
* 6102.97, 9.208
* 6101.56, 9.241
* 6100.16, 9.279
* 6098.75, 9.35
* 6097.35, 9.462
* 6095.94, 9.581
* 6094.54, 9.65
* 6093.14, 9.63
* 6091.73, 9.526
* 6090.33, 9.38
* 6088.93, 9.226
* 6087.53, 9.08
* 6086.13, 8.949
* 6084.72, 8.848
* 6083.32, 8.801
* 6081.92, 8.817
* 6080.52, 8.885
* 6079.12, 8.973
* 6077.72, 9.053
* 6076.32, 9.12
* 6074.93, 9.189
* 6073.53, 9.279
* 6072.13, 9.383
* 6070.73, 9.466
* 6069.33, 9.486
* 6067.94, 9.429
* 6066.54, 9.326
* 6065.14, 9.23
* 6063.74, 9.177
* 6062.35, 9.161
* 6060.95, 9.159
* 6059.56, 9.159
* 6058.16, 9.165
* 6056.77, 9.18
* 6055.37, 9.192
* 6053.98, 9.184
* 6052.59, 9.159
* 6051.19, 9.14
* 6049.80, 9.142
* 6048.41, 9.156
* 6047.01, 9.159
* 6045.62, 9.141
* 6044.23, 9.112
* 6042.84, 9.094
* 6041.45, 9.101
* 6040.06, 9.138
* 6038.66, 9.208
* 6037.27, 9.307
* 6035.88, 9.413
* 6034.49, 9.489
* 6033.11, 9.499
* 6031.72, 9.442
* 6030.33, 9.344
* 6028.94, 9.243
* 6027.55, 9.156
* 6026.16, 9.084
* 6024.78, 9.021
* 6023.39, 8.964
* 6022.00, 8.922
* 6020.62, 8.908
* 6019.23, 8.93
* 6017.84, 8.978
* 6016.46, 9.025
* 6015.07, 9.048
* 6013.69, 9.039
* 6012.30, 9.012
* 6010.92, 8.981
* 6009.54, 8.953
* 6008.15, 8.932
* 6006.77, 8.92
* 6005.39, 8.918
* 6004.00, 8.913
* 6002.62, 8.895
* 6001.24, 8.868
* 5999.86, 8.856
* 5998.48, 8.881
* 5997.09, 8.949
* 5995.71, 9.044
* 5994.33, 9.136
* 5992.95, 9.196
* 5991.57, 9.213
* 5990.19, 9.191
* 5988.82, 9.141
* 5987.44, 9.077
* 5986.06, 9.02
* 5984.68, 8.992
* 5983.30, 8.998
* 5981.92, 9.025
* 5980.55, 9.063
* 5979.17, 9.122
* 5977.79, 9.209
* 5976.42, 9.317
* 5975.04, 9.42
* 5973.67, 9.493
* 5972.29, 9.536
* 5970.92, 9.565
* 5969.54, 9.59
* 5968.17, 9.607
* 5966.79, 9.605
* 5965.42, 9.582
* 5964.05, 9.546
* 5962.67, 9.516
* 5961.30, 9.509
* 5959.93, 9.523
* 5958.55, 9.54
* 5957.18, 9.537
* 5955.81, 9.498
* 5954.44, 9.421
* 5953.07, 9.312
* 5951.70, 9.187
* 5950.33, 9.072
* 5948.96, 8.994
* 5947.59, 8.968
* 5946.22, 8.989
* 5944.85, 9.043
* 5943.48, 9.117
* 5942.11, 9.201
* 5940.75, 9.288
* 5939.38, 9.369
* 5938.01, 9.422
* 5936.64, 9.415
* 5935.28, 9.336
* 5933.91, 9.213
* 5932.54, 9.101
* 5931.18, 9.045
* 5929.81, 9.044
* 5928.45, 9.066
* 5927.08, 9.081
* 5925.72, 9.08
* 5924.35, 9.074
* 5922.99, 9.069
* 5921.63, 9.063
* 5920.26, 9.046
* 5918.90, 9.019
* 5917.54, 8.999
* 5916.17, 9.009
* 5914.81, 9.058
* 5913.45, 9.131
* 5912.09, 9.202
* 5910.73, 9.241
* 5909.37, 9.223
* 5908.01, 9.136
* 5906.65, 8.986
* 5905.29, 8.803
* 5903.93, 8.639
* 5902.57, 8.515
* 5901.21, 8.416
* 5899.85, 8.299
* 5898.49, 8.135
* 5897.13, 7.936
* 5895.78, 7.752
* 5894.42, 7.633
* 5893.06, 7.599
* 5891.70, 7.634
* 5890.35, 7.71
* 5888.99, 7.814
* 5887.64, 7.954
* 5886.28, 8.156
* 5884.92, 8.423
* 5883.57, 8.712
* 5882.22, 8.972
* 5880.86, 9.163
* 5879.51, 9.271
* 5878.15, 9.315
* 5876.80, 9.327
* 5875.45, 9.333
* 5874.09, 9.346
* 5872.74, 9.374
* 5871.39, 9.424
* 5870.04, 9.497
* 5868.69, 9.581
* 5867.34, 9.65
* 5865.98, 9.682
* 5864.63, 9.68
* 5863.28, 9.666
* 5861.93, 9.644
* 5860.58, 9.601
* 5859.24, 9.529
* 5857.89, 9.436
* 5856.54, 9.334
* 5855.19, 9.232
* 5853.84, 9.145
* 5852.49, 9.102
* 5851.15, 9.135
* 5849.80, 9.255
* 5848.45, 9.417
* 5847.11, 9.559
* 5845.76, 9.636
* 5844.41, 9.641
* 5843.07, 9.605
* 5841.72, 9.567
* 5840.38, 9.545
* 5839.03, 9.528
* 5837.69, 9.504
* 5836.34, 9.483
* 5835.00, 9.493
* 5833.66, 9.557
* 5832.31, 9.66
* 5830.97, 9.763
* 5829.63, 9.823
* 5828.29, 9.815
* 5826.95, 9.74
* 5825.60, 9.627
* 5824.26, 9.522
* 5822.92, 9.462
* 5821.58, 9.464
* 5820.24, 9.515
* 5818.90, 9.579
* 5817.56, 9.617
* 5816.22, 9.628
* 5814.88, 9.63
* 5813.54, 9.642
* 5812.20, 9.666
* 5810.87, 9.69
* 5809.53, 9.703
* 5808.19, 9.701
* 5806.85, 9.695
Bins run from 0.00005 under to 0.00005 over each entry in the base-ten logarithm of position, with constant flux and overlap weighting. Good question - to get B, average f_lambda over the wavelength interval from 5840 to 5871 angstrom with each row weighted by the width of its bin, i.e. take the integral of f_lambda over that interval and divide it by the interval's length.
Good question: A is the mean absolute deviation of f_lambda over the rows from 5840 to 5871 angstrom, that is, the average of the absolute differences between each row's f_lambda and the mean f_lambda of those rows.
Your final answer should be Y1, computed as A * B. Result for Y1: 1.5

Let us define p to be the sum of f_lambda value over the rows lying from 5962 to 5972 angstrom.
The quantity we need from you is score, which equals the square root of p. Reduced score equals 8.2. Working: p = 67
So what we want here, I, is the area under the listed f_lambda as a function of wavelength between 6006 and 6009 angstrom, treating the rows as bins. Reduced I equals 27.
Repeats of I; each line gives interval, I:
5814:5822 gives 77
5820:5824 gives 38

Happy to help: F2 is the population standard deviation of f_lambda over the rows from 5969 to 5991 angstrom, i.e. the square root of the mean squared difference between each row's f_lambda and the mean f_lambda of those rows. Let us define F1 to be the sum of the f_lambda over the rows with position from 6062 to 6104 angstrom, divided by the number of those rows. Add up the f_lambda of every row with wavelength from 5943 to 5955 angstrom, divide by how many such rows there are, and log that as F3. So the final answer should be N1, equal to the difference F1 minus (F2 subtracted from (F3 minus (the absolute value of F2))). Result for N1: 0.54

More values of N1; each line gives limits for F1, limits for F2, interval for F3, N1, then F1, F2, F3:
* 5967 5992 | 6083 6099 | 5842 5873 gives 0.37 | 9.25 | 0.29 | 9.47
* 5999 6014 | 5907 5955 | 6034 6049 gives -0.01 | 8.94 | 0.13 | 9.21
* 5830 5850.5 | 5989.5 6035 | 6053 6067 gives 0.71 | 9.55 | 0.18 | 9.19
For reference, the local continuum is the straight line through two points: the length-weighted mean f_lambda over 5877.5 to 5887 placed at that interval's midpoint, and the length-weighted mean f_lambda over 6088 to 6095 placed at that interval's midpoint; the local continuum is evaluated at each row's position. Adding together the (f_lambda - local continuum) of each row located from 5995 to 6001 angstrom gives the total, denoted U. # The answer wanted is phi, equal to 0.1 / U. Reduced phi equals -0.10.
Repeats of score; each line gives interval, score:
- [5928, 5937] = 8.0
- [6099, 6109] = 8.0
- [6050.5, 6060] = 8.0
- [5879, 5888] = 7.8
